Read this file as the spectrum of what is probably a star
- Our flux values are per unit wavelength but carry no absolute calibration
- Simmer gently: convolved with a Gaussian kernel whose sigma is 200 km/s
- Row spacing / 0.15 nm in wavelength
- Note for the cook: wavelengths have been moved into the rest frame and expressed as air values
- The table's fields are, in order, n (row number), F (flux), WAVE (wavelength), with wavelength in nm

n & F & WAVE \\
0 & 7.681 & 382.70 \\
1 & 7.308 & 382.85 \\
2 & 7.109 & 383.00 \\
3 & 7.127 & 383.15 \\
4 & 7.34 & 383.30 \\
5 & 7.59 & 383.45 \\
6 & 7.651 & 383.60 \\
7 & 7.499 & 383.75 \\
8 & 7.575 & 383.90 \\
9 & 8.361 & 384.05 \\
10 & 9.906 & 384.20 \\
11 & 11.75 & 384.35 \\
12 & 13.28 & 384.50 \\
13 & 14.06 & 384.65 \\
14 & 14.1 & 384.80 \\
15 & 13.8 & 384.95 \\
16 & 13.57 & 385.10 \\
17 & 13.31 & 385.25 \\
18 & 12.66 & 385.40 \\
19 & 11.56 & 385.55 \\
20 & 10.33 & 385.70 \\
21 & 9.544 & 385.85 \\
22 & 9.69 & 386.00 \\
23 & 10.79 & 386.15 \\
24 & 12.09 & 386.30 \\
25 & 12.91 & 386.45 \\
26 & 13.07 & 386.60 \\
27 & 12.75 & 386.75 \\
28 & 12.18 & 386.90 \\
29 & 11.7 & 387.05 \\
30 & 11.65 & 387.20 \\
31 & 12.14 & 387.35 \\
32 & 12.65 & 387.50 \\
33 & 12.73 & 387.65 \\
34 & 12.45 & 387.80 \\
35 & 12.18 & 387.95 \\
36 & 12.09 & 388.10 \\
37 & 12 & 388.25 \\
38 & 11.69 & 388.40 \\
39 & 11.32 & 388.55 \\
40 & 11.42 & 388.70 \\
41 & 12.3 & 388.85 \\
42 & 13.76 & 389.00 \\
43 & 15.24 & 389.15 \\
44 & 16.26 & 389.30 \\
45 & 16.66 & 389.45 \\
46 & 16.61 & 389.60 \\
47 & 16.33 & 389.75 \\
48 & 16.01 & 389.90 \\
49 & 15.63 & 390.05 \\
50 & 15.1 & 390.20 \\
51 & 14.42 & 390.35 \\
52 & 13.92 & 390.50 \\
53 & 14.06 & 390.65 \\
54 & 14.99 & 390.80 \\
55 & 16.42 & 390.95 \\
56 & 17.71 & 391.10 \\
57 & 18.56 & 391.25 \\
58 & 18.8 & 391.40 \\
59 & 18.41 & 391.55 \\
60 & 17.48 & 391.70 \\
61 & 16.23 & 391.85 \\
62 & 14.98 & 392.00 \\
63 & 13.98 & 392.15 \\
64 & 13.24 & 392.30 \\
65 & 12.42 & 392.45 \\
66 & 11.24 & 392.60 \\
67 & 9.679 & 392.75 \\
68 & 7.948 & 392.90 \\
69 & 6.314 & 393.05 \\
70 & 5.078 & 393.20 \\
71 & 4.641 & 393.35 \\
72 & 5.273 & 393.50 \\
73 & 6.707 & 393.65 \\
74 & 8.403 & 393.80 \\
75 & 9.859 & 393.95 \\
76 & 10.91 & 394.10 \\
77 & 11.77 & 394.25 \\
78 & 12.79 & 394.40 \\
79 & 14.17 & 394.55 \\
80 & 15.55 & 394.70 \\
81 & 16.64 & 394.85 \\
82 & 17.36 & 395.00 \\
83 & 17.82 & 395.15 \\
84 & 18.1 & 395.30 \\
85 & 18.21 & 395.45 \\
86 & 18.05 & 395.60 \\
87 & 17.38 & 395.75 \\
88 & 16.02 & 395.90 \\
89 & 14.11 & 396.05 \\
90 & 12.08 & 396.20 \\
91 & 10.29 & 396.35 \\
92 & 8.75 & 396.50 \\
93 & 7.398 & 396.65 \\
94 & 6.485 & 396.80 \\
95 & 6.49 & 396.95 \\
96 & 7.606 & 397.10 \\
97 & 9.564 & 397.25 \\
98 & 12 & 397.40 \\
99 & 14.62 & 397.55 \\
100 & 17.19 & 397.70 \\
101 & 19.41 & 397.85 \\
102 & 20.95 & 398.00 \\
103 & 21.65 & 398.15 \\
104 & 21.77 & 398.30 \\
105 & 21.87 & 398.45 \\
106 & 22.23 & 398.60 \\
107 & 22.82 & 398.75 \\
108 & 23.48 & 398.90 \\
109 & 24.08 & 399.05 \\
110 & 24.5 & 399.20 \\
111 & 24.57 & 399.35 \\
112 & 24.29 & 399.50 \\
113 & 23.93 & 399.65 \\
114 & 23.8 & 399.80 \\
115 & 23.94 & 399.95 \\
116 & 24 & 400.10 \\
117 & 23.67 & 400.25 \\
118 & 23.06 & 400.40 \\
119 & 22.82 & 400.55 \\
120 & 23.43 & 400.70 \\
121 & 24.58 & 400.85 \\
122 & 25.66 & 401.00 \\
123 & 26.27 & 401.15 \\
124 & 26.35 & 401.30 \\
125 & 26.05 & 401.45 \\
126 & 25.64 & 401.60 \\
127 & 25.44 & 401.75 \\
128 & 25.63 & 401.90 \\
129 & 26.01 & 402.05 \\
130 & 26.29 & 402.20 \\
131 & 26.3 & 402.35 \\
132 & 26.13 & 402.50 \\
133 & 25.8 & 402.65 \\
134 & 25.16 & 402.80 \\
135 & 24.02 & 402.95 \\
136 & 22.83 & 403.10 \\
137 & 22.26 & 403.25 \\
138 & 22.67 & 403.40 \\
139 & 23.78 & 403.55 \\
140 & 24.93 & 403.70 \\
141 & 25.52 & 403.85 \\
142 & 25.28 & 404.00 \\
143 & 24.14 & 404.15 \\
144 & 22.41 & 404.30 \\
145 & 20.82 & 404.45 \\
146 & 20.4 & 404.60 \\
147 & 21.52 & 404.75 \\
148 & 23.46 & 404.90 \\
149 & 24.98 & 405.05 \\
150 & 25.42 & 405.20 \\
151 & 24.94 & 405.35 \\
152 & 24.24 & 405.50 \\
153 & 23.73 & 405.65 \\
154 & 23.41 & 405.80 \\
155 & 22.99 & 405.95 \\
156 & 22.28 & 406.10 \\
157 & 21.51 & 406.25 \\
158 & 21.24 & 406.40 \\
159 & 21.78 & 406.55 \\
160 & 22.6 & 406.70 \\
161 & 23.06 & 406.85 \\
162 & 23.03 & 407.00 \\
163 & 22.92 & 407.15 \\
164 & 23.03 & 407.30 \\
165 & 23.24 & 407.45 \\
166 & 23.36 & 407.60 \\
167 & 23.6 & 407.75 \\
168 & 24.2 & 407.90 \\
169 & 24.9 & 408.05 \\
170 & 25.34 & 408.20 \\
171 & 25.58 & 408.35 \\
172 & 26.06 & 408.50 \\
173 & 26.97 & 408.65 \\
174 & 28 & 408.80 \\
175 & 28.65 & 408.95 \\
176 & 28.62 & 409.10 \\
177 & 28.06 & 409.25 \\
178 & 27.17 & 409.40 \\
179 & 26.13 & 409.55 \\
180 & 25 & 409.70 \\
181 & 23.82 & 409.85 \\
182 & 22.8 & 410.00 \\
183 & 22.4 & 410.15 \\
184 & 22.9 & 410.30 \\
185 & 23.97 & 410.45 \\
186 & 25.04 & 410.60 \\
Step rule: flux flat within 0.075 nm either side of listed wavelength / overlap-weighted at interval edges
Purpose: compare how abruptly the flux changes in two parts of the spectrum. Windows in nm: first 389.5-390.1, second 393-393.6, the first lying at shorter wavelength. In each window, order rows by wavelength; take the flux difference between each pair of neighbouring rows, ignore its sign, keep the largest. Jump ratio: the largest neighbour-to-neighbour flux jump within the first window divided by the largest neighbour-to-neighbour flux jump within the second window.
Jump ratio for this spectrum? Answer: 0.3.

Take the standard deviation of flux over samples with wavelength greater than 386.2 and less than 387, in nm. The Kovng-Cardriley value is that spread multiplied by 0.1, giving 0.04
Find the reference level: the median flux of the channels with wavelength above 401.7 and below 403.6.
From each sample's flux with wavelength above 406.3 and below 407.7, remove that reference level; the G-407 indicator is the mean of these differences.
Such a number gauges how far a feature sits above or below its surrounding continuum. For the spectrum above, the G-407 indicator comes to -2.7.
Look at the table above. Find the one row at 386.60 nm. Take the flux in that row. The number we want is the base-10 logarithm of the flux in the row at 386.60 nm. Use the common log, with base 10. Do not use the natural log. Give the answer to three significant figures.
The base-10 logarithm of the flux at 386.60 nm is 1.12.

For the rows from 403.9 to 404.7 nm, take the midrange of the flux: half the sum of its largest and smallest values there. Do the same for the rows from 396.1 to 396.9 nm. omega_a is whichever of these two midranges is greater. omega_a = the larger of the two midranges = 23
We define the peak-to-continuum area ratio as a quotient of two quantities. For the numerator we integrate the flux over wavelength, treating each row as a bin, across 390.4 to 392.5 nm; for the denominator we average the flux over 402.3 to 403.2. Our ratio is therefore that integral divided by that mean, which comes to 1.33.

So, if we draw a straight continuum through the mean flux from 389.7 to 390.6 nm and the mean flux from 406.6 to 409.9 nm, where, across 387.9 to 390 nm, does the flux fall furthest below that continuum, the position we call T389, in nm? 388.55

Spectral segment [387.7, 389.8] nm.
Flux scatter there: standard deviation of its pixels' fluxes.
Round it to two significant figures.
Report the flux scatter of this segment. 2.1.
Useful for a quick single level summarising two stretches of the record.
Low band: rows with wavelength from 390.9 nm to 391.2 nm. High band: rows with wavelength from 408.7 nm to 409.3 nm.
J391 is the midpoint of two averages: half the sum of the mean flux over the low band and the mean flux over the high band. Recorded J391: 23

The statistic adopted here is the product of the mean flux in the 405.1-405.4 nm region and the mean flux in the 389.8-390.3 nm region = 392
